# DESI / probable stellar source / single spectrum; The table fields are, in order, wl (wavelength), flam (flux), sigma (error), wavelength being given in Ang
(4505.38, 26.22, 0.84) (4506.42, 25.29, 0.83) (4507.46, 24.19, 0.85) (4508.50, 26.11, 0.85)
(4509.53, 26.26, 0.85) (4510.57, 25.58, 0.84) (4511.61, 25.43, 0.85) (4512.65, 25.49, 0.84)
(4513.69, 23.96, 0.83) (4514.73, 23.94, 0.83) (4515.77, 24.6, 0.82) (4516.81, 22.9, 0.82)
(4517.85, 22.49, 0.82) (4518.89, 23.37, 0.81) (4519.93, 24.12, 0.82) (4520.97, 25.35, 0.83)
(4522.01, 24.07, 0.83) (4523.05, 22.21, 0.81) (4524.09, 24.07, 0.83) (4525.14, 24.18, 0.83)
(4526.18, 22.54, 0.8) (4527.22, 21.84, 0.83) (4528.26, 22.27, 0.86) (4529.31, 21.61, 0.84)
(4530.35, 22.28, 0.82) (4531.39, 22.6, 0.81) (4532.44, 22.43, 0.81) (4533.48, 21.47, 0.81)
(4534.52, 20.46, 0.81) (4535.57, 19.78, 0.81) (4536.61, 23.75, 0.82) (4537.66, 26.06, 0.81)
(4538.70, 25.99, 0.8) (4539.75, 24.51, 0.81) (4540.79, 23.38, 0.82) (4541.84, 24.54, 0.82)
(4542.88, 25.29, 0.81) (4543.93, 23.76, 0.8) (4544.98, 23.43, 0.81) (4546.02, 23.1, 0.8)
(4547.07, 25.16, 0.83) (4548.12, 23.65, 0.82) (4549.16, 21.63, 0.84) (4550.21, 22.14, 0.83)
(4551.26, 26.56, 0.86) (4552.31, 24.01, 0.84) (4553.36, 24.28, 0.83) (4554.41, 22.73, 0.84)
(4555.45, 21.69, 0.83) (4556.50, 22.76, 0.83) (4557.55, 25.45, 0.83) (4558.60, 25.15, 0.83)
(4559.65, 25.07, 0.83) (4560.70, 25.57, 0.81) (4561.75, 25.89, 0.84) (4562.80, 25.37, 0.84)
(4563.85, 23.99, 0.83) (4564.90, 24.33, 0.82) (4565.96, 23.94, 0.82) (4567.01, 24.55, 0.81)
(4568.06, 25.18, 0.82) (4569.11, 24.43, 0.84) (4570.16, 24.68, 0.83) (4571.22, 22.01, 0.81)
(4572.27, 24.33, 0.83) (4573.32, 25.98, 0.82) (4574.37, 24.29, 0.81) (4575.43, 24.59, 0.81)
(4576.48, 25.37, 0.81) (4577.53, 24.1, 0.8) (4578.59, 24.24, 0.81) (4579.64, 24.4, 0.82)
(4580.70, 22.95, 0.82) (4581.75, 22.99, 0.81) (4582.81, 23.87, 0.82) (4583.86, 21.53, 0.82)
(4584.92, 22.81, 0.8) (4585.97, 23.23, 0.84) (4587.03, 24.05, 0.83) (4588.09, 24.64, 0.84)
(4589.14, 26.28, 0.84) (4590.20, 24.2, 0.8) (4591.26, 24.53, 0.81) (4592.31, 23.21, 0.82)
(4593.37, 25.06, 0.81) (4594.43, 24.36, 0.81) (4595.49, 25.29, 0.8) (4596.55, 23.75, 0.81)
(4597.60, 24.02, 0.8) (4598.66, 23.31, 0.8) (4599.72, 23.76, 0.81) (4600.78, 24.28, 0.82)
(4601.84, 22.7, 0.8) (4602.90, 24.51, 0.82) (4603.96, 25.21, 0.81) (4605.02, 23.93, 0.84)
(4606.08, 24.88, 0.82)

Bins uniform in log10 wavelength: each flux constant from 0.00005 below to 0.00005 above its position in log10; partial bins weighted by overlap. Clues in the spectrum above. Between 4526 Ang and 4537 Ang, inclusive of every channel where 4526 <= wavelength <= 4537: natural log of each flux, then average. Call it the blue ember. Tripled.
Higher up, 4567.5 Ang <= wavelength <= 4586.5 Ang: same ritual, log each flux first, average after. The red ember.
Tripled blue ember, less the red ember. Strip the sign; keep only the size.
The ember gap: 6.08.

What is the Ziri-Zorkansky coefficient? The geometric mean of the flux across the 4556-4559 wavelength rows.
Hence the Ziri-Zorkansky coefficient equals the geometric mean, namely 24.4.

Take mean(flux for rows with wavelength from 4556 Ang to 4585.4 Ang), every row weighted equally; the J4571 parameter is 24.3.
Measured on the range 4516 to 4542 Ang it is 23.1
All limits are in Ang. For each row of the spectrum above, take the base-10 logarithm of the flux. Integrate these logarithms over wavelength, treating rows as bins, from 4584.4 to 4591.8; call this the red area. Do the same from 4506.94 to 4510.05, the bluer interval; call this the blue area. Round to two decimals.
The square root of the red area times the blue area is 6.70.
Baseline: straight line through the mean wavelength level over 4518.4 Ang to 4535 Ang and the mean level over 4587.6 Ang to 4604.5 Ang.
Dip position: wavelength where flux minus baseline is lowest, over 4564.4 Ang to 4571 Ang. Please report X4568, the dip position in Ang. 4565.96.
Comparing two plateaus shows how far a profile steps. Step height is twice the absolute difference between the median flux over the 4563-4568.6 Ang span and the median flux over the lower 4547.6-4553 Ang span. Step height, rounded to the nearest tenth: 1.4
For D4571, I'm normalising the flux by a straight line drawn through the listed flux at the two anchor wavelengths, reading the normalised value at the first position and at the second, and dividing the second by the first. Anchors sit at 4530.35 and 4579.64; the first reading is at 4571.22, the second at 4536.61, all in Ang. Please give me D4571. 1.15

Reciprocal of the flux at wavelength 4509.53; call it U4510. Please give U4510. 0.0381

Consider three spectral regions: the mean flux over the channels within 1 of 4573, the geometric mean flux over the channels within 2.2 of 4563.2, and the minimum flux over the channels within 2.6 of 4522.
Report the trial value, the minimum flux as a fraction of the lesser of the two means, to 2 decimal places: 0.89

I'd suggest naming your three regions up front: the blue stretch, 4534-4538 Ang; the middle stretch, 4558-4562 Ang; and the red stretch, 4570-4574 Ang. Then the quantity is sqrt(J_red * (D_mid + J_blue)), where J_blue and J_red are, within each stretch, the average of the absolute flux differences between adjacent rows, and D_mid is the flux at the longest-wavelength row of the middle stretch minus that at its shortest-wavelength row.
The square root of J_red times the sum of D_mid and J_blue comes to 2.6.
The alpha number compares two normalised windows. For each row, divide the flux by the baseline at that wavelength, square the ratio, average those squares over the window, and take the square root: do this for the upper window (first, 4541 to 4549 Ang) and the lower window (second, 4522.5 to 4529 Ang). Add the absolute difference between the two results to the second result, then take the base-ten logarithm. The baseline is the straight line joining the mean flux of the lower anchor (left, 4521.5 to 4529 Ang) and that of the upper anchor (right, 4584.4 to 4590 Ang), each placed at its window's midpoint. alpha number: 0.014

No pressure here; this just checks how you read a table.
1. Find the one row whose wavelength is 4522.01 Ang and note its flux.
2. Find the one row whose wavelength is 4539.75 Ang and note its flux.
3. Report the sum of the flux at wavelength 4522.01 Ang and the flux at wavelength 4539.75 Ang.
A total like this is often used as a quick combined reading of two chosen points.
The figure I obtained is 48.6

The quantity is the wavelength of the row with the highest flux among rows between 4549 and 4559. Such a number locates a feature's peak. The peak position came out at 4551.26 Ang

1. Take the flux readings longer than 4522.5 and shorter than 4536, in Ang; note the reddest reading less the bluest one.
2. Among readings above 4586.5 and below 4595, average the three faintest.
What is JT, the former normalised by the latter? -0.10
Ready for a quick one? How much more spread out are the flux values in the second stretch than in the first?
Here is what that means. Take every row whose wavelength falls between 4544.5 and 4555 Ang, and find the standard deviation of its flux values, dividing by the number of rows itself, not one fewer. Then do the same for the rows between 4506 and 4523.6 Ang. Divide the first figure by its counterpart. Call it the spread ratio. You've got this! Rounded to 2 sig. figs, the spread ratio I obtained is 1.2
